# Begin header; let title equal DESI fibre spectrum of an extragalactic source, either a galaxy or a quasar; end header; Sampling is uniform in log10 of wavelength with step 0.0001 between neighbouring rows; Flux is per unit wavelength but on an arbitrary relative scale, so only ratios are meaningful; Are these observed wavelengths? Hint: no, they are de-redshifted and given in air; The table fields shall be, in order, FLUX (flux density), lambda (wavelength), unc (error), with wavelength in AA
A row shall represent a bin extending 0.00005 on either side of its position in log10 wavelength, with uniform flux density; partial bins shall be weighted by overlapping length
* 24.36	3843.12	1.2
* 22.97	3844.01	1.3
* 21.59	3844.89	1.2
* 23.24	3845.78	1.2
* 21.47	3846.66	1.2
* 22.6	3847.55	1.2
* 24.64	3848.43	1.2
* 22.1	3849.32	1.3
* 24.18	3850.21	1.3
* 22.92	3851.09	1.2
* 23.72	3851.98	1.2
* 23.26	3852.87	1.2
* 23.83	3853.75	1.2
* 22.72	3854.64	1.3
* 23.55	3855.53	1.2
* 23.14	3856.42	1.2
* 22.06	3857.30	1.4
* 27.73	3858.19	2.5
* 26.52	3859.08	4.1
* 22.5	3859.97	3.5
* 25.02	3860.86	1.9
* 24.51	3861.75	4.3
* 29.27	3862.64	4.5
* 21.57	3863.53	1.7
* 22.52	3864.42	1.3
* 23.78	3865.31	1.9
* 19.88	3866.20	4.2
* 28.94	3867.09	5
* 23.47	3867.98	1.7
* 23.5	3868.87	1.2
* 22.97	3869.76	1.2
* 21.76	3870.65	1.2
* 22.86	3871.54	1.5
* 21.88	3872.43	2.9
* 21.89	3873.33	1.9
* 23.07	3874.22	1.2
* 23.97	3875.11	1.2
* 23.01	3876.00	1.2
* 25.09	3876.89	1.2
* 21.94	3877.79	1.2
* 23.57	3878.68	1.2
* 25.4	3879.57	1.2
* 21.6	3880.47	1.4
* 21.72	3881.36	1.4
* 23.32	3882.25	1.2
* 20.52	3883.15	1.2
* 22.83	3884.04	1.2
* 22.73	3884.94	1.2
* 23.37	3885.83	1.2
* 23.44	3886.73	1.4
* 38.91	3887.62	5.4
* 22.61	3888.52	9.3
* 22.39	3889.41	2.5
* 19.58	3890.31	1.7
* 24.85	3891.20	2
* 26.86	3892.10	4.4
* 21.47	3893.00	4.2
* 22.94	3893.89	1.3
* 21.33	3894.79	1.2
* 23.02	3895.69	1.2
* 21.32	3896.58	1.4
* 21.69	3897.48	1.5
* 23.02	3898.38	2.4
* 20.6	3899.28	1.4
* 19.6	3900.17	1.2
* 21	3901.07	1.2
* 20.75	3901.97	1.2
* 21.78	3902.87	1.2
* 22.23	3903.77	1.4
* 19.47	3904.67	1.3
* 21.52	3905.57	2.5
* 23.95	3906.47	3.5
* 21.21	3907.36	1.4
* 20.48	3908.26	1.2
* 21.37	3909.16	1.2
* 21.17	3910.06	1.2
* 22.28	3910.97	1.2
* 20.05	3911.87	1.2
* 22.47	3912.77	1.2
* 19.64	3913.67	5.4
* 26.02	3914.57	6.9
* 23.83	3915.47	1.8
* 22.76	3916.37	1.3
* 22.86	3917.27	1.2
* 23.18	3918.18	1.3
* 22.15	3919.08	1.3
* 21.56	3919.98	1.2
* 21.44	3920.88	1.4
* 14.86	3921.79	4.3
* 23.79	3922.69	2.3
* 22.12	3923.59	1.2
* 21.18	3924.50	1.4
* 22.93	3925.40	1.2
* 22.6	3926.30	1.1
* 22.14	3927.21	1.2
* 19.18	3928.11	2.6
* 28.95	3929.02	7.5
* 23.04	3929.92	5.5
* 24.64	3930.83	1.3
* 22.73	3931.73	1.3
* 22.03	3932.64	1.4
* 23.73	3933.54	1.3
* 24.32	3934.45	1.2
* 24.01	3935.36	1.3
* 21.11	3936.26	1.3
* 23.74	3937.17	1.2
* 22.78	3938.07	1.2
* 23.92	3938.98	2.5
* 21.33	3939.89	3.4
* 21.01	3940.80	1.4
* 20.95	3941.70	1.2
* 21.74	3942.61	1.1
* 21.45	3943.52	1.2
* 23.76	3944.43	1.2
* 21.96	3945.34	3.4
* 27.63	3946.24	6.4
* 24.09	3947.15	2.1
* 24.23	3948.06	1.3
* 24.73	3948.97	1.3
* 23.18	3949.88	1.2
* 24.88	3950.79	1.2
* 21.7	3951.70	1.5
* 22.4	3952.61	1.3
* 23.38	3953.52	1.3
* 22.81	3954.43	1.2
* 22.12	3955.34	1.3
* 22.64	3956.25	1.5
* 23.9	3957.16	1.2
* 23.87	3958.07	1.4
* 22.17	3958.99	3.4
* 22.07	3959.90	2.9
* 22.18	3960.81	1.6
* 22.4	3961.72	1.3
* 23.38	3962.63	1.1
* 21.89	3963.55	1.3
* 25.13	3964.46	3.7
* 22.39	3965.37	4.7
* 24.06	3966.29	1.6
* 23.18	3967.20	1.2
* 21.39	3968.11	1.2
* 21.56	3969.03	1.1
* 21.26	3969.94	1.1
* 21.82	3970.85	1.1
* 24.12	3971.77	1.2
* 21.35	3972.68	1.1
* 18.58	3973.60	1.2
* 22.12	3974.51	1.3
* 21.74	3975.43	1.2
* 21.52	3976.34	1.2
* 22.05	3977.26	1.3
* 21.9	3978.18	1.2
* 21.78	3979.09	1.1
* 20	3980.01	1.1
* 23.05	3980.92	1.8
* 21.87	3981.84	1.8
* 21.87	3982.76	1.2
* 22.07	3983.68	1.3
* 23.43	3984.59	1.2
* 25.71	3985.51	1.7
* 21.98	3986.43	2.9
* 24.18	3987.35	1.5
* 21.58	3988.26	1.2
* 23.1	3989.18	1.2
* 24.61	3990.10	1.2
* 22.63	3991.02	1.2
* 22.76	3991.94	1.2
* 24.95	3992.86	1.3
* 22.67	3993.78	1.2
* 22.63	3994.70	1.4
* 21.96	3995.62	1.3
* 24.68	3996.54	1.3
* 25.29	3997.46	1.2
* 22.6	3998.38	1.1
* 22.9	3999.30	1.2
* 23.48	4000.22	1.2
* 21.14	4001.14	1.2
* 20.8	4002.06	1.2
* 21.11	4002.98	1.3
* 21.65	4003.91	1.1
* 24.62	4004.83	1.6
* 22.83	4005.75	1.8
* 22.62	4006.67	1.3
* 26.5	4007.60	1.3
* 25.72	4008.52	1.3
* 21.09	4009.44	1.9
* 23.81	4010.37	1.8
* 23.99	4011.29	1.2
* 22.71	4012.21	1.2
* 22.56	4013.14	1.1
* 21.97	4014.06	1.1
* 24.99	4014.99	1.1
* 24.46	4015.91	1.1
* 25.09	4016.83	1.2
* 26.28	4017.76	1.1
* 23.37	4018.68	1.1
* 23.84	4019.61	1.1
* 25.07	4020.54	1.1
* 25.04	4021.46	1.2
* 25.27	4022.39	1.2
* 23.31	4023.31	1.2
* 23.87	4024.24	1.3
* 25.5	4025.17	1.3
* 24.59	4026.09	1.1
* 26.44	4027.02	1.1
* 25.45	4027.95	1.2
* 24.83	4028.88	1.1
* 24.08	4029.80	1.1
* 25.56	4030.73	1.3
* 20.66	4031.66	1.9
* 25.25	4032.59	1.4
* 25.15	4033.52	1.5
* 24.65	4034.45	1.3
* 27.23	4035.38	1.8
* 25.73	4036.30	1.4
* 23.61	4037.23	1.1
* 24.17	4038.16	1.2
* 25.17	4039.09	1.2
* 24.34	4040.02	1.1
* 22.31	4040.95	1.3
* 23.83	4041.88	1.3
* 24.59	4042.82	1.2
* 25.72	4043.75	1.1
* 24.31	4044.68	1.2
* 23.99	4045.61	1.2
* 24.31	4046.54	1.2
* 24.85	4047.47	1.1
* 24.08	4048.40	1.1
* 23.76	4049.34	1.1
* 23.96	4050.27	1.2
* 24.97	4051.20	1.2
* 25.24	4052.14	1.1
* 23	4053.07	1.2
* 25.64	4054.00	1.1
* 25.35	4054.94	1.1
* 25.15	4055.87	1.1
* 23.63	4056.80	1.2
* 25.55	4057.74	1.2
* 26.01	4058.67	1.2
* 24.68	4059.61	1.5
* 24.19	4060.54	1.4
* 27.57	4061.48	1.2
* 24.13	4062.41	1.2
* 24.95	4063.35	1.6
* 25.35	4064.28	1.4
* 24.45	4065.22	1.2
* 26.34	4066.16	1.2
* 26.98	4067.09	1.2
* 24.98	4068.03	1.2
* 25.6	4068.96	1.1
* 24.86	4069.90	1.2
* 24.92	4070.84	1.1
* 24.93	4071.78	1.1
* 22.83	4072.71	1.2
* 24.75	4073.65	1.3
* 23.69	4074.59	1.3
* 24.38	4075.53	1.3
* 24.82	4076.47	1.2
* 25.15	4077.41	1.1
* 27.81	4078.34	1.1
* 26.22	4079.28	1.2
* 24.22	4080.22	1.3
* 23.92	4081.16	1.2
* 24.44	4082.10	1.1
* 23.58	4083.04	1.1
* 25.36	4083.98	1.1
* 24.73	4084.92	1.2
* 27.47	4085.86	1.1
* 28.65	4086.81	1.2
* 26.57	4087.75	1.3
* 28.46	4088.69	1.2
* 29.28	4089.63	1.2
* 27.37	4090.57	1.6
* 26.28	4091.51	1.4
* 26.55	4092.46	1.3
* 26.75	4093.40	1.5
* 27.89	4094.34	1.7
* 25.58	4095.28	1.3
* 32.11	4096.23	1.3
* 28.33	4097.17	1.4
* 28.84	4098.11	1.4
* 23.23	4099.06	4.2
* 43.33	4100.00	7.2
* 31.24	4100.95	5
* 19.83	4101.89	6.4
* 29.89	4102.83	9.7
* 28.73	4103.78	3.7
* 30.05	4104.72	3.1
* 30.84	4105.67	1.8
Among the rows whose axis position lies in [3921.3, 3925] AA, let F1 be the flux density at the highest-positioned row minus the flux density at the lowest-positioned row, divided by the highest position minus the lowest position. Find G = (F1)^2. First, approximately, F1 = 2.33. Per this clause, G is 5.44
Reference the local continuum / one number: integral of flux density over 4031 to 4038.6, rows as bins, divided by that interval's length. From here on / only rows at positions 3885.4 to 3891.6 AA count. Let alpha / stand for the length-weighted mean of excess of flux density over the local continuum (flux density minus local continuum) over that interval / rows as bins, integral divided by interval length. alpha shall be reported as 0.4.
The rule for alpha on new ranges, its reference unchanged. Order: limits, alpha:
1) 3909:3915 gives -2.7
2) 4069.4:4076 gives -0.2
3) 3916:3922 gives -3.1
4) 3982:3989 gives -1.7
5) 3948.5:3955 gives -1.3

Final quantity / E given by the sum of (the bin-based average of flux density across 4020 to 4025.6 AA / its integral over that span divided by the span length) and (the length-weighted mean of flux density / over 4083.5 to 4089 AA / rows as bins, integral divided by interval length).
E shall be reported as 51.4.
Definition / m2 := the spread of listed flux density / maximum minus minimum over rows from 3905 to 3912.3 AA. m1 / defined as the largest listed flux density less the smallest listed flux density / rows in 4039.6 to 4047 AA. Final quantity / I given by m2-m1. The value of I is 0.5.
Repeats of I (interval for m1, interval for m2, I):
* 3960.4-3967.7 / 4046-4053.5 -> -1.0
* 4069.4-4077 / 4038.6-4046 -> 1.3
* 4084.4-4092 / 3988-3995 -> -1.2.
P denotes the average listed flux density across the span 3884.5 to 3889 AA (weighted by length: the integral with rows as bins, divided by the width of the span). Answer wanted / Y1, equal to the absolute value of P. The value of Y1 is 26.2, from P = 26.2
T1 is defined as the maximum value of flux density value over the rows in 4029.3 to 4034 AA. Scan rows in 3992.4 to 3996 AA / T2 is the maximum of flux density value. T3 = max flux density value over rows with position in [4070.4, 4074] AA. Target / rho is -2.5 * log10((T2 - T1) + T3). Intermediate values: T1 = 25.56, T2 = 24.95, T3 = 24.93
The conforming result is -3.5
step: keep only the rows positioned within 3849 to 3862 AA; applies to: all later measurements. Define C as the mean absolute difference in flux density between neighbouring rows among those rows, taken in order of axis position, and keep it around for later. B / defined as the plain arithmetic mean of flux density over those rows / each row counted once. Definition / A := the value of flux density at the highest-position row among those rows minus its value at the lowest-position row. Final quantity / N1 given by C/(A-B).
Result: -0.075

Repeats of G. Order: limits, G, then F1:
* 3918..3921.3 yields 0.42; -0.64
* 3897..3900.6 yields 0.60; -0.78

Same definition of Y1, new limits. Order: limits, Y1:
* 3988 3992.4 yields 23.0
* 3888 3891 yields 22.2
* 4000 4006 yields 22.2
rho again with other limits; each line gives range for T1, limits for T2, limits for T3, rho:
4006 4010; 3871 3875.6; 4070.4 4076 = -3.4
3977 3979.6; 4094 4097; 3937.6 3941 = -3.8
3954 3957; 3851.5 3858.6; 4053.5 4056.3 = -3.7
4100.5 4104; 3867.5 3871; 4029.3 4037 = -3.2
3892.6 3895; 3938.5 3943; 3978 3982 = -3.5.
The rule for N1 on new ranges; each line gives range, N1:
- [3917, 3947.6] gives -0.104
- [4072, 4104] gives -0.147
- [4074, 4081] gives -0.052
